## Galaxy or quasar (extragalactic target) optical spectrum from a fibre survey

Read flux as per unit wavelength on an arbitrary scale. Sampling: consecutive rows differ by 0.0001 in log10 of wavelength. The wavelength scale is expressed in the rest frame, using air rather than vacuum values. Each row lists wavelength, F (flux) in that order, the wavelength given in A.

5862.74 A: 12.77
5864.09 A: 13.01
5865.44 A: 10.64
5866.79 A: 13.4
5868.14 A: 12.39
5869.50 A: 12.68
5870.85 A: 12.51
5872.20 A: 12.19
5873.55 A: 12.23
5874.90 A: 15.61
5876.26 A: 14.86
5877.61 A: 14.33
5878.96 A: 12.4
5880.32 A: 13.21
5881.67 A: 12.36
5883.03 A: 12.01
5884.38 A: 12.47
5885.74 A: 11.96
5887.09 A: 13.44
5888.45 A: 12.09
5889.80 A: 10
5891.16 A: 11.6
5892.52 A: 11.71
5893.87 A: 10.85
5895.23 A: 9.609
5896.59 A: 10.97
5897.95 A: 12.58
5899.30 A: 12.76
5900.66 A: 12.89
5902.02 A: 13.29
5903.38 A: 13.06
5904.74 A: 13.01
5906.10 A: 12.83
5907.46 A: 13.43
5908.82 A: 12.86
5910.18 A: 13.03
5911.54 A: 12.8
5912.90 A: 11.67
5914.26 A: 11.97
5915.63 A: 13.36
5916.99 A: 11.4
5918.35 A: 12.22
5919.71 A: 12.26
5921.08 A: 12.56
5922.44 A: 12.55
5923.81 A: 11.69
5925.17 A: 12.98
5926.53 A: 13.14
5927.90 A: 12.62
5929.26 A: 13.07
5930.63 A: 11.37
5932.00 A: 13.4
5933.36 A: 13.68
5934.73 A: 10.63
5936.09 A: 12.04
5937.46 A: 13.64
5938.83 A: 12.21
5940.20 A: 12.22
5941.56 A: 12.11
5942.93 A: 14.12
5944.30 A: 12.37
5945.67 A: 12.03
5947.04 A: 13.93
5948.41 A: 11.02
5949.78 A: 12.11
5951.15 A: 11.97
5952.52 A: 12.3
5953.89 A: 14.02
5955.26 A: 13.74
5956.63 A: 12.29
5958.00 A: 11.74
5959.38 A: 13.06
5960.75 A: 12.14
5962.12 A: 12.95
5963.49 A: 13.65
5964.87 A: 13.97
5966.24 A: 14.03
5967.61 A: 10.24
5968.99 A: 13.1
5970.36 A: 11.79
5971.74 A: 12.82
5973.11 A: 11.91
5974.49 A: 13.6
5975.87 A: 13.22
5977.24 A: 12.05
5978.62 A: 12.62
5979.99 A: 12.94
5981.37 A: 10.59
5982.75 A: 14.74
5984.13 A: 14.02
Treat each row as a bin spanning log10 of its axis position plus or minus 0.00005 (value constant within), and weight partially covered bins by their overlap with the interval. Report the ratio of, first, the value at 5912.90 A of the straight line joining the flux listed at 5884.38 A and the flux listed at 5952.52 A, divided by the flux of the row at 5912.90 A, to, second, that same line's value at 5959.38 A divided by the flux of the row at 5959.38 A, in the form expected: 1.13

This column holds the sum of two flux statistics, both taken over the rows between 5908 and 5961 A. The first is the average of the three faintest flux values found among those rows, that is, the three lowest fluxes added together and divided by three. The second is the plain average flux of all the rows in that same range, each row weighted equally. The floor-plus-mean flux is 23.5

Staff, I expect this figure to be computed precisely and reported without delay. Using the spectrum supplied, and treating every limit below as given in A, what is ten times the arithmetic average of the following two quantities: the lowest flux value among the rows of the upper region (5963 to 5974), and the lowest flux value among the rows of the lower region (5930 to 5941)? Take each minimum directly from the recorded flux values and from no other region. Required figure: 104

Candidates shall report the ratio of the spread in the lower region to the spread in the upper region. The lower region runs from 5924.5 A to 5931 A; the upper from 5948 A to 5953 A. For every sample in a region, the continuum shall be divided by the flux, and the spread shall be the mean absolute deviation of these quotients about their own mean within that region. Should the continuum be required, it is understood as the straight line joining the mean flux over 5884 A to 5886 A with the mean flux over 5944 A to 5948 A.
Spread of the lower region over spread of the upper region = 1.1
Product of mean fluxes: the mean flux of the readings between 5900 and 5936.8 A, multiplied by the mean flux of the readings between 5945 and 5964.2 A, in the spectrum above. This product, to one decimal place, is 159.1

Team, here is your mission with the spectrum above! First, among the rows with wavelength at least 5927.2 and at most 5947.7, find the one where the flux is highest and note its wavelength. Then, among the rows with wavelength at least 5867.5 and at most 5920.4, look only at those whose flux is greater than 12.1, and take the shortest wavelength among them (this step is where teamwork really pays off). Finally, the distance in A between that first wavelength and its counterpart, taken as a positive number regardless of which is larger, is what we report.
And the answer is 74.8 A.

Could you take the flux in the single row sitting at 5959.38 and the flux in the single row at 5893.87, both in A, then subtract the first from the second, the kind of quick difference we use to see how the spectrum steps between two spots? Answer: -2.2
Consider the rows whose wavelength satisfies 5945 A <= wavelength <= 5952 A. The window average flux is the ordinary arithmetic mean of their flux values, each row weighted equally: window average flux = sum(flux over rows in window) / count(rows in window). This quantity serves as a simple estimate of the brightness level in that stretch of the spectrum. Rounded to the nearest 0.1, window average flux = 12.2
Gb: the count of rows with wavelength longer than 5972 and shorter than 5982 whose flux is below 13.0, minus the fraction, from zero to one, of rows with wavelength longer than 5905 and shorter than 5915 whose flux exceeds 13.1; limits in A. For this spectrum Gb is 4.9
